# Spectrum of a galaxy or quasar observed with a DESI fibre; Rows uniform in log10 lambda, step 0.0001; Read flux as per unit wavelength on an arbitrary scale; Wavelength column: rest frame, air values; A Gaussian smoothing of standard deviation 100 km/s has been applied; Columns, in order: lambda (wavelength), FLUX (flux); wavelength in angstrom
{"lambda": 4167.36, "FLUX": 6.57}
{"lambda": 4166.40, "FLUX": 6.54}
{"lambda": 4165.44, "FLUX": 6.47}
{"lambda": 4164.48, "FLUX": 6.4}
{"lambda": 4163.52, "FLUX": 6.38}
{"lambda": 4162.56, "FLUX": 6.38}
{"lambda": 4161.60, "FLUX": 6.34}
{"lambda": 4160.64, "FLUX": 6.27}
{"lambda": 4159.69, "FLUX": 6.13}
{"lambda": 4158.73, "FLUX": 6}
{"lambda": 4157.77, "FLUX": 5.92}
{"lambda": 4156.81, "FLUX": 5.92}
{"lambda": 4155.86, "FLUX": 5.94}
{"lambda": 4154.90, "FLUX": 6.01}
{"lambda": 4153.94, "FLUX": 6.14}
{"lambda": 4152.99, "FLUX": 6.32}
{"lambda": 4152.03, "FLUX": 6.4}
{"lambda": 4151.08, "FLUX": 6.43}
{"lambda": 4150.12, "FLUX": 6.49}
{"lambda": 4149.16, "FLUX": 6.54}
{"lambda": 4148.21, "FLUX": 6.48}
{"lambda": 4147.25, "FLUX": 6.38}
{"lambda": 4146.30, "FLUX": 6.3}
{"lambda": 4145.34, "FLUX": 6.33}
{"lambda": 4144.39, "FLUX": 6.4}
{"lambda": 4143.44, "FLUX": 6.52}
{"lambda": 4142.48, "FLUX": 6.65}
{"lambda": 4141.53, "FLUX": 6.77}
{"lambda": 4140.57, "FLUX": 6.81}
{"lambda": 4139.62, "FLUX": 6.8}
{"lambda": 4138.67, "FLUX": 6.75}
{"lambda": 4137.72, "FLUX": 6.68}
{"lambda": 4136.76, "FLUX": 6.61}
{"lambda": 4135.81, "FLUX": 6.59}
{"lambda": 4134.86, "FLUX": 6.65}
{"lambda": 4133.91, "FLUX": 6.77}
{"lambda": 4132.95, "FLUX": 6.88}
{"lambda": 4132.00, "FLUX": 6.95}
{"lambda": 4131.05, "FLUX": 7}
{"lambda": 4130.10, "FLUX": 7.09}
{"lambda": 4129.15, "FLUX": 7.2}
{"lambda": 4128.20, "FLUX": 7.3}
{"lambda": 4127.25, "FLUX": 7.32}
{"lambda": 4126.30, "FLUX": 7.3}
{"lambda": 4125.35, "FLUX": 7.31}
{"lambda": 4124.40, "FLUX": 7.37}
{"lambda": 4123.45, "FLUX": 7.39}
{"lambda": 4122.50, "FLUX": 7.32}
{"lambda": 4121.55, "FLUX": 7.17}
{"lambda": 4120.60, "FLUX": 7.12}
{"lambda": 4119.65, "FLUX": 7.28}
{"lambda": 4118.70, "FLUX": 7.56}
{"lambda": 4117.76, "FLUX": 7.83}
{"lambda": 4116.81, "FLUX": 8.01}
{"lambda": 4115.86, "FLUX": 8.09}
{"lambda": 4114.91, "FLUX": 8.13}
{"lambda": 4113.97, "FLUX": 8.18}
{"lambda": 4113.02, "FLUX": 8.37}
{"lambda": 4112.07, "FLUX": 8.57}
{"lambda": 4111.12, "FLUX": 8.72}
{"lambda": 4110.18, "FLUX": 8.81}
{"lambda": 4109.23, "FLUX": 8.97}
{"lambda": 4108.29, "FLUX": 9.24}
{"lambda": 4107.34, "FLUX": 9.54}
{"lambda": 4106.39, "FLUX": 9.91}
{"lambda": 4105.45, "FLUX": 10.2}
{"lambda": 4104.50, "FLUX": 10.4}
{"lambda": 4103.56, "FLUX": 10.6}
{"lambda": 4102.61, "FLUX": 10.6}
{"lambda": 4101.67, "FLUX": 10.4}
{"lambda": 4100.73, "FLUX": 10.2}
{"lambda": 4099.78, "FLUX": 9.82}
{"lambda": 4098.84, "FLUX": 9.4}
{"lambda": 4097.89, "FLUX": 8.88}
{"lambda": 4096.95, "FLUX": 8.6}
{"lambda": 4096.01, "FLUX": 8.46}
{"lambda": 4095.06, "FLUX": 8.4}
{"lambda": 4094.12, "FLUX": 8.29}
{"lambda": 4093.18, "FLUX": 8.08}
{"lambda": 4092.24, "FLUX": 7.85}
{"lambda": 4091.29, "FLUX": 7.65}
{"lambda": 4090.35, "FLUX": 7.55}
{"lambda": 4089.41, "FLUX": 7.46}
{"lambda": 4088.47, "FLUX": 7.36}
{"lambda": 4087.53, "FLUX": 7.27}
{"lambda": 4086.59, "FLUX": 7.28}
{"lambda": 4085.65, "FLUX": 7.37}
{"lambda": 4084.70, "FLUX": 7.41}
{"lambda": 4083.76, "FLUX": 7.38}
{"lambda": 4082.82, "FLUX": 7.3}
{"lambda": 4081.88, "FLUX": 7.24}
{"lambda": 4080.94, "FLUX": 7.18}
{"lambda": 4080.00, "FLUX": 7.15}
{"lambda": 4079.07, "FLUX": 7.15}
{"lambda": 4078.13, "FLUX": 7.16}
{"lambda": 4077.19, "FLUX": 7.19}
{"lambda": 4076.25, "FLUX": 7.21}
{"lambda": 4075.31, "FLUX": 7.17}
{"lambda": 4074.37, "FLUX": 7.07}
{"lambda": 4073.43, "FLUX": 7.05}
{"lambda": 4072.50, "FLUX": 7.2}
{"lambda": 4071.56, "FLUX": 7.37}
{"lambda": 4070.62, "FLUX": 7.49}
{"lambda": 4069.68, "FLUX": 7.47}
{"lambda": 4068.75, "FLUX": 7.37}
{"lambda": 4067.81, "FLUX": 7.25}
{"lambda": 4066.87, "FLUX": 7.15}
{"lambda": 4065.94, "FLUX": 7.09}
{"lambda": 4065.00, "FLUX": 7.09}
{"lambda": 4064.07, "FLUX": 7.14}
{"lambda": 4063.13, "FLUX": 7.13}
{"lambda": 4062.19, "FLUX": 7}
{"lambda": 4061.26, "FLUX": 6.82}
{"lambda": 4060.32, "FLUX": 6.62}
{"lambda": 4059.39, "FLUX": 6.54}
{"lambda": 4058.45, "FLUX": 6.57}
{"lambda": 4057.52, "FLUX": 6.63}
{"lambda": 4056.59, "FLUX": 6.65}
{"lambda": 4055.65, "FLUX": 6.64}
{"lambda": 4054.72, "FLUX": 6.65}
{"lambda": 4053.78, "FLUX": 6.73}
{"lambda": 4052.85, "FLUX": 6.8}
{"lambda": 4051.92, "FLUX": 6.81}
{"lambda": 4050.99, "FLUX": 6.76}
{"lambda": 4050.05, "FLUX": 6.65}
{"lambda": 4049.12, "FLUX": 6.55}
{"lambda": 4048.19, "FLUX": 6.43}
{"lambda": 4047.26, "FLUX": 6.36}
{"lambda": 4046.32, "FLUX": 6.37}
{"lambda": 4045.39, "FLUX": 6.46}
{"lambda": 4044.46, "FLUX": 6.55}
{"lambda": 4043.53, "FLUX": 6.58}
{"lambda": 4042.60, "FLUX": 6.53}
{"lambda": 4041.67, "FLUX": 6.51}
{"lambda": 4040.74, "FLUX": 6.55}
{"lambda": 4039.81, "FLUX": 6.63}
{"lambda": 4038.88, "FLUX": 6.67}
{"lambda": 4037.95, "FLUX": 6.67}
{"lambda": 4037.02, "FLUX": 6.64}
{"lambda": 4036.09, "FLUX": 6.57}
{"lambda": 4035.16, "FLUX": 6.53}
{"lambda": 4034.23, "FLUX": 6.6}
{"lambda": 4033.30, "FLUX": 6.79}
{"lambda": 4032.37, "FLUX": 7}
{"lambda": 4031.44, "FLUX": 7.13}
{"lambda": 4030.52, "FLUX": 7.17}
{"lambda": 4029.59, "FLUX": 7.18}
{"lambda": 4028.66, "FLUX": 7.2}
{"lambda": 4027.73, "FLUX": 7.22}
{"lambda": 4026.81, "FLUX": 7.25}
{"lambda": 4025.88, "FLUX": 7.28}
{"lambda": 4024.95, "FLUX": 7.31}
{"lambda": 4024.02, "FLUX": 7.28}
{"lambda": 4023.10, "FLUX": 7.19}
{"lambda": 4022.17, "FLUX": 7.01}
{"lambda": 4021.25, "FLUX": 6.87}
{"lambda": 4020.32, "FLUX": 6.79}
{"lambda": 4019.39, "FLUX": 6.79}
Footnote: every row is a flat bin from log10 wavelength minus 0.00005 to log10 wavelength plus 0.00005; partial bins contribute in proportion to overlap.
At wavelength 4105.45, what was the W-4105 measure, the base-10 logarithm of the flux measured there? 1.009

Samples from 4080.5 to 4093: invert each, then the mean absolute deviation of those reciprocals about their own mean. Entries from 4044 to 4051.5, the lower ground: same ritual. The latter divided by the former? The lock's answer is 1.07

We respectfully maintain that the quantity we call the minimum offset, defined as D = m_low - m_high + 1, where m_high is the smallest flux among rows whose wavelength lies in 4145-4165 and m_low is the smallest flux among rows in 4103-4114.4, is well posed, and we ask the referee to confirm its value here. 3.3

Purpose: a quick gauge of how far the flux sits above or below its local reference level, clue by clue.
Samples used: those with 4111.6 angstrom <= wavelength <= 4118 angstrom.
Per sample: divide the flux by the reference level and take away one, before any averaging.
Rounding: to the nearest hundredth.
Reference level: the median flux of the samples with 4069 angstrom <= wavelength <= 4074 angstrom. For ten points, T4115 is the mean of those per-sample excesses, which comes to 0.11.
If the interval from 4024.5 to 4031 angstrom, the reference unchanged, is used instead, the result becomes -0.02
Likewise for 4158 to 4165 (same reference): -0.15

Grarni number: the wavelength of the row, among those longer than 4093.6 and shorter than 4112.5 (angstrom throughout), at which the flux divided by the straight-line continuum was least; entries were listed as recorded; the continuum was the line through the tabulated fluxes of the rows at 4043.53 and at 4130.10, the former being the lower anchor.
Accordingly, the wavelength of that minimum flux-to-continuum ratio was 4094.12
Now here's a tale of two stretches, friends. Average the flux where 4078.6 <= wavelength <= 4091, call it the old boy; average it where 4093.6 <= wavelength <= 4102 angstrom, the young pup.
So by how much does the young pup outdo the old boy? 1.8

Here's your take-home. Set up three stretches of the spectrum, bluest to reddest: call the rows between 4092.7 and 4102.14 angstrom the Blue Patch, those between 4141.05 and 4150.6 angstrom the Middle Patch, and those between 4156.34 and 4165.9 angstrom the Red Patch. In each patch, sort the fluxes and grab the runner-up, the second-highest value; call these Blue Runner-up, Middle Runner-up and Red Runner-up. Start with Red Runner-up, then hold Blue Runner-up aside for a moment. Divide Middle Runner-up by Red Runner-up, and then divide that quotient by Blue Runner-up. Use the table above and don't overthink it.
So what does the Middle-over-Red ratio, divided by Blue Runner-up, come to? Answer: 0.10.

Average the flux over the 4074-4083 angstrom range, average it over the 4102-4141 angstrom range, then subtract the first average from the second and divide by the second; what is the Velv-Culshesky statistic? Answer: 0.09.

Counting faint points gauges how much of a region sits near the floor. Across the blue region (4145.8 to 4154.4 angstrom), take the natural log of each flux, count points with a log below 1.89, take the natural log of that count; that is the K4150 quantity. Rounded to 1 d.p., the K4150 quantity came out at 2.2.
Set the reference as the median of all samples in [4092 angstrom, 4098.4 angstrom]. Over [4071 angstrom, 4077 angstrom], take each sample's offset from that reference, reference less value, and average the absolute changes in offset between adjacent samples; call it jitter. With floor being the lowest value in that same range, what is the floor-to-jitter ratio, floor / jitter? 73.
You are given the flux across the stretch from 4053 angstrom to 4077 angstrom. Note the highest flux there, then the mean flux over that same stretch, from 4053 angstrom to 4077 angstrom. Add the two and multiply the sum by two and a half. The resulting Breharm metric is 36.2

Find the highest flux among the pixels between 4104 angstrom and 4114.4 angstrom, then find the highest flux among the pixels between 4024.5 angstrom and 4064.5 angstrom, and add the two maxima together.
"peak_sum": 17.7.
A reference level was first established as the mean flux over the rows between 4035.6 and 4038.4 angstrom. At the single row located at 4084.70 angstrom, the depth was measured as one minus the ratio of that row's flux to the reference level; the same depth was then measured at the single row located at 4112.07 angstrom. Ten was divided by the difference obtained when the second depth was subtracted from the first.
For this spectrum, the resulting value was 57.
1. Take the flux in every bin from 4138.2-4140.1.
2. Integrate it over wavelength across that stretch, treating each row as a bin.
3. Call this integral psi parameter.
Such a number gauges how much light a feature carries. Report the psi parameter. 12.9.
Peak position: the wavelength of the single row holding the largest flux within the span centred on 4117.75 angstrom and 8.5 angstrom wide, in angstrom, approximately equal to 4113.97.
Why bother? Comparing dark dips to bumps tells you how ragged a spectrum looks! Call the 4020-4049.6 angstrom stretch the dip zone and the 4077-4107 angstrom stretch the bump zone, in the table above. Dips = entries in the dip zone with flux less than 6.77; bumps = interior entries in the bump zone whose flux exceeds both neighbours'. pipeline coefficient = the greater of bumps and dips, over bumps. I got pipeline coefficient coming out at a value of 17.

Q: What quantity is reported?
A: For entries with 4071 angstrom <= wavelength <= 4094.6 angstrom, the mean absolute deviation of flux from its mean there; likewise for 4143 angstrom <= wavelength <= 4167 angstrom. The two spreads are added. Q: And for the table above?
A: 0.38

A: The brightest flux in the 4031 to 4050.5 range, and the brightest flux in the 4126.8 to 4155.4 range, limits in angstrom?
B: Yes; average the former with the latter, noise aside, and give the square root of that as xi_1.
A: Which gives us 2.688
